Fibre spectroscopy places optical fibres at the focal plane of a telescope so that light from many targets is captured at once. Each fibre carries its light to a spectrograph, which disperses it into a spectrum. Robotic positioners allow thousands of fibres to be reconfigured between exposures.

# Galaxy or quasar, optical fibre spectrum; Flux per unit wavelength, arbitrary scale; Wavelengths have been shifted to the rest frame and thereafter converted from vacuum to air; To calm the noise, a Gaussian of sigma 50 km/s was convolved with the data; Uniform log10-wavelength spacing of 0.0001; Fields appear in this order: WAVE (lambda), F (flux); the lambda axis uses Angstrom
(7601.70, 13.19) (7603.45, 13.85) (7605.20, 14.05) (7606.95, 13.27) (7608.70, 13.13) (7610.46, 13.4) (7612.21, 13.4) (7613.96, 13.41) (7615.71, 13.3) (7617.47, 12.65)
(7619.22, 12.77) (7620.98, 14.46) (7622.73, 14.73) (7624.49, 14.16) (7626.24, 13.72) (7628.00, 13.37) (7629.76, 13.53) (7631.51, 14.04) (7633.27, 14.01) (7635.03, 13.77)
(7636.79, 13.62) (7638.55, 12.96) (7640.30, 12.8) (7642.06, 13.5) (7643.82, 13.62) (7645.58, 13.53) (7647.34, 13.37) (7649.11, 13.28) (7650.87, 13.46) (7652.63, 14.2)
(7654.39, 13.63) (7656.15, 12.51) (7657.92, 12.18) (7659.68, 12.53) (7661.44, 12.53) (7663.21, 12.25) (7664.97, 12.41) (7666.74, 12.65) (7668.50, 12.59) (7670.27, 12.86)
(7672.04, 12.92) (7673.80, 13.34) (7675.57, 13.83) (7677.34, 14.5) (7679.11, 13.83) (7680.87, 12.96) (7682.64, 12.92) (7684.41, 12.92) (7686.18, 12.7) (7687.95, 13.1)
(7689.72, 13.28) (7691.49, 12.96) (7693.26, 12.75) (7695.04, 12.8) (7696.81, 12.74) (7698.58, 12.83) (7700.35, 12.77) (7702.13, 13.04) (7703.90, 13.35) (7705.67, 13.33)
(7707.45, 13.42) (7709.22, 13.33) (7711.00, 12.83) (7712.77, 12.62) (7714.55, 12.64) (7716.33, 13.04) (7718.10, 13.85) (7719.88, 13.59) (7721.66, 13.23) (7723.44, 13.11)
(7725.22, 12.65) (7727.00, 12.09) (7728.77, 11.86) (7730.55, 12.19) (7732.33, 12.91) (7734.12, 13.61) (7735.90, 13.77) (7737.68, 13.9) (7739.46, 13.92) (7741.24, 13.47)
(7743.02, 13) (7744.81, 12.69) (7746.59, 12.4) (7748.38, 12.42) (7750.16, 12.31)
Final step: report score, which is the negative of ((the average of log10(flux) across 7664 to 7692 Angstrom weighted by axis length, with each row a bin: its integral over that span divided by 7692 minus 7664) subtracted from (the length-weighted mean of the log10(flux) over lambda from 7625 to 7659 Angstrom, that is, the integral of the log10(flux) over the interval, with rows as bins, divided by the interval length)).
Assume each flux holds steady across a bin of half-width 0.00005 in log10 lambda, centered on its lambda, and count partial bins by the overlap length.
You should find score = -0.010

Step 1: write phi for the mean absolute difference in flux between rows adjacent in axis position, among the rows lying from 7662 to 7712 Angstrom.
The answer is 0.25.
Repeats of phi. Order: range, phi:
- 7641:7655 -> 0.28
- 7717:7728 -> 0.35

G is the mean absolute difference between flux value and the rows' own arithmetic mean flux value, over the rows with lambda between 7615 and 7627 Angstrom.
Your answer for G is 0.7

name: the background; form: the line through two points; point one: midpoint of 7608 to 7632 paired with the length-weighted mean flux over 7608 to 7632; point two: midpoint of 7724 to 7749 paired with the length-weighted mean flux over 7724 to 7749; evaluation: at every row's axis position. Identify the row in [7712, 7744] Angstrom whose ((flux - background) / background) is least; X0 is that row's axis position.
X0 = 7728.77 Angstrom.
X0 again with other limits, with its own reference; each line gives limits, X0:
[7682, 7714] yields 7686.18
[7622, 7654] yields 7640.30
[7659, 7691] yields 7663.21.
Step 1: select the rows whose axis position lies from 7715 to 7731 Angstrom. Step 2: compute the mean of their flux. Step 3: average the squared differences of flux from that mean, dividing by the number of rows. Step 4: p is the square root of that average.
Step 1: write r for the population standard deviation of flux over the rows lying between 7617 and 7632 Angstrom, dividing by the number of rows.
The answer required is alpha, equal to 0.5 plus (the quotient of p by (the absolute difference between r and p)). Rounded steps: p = 0.7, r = 0.7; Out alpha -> 32.8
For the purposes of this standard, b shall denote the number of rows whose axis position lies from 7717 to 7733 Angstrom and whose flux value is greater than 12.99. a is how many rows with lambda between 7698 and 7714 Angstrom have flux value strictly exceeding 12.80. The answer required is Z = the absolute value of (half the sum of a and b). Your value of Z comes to 5.5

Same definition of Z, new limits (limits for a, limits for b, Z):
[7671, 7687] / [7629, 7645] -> 7.5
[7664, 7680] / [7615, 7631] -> 6.5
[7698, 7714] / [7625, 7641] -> 7.0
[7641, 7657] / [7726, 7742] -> 6.5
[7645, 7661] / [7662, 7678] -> 4.5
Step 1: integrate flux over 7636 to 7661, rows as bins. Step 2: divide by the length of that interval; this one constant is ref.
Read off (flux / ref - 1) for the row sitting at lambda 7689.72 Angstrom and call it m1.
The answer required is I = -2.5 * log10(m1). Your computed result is 5.8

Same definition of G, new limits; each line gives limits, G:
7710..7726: 0.3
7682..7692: 0.1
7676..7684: 0.6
